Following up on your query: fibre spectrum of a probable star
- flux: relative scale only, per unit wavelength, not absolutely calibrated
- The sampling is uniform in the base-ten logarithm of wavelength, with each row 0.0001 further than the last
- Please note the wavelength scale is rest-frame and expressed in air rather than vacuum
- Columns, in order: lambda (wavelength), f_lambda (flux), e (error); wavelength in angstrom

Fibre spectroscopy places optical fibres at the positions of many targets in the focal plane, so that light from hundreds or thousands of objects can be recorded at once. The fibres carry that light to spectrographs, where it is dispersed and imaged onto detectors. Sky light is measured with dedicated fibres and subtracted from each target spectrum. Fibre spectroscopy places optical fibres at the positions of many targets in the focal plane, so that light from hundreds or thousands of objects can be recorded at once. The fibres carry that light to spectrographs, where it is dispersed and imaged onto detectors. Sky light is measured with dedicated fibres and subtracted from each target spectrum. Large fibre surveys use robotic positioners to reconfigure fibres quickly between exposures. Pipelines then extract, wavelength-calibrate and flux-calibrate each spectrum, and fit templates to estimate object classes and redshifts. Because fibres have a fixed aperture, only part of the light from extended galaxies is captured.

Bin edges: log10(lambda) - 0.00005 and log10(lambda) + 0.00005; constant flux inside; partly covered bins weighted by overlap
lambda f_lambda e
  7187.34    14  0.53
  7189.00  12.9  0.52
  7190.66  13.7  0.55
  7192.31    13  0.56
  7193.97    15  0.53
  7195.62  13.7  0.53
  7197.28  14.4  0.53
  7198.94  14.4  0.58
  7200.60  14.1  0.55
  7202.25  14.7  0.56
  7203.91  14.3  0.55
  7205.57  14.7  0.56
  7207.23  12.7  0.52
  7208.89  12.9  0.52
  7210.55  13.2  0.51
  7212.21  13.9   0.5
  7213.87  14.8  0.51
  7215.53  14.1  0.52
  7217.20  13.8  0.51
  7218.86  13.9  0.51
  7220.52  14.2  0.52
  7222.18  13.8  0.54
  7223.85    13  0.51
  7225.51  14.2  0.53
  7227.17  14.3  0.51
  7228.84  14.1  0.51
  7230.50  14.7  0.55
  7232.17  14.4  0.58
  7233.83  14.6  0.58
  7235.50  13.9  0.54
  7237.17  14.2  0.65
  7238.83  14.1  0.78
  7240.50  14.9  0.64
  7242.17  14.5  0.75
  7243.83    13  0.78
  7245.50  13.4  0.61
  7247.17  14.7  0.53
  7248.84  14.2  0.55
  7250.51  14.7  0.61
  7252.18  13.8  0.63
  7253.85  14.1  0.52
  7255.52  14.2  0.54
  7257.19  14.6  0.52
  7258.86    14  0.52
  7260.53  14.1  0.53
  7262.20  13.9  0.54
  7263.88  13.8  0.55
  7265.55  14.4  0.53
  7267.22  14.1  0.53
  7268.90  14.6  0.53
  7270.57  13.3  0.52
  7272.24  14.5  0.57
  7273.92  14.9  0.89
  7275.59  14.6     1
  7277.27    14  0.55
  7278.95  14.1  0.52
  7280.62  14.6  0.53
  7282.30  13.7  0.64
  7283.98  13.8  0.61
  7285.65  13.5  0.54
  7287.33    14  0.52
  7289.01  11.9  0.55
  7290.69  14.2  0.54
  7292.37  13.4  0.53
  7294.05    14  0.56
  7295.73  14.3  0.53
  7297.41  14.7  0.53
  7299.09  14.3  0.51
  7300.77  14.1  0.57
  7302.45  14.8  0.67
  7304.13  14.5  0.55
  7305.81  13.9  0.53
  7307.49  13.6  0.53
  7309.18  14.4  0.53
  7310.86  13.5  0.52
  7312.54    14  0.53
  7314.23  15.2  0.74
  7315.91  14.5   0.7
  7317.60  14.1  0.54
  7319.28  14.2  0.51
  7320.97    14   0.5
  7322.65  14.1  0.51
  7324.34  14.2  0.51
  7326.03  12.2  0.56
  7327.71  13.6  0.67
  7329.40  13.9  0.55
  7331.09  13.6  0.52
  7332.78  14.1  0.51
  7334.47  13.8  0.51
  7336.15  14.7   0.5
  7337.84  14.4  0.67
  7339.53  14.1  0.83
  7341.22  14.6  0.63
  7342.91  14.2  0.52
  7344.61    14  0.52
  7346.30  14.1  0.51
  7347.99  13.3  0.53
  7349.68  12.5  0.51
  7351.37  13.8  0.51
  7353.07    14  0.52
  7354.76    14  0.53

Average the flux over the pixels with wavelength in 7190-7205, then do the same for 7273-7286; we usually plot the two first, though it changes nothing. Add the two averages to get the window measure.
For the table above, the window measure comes 28.3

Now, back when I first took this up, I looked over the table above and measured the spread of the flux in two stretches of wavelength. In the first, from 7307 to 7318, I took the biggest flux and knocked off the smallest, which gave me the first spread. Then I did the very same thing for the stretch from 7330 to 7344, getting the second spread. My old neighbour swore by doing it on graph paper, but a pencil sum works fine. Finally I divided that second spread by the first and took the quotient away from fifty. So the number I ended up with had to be 49.4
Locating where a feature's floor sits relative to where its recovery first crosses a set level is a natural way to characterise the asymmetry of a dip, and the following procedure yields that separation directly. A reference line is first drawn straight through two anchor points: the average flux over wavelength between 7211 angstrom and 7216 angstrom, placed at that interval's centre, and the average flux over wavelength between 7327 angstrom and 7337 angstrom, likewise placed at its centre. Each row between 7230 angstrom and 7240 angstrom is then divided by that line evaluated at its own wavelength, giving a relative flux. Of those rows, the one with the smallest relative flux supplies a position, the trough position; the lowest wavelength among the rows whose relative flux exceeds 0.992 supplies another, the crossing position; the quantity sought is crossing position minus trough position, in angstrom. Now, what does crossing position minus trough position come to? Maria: -5.0 angstrom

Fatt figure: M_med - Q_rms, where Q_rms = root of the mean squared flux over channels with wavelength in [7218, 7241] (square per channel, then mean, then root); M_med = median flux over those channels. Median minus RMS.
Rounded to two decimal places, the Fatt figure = 0.03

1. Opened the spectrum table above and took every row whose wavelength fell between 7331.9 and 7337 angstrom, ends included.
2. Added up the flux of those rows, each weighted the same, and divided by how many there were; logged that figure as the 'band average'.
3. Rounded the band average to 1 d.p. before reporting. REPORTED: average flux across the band 14.2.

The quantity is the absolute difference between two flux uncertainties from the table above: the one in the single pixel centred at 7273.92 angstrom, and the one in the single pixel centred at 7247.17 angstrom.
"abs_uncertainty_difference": 0.36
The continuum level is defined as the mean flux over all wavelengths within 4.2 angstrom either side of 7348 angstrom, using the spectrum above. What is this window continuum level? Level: 13.5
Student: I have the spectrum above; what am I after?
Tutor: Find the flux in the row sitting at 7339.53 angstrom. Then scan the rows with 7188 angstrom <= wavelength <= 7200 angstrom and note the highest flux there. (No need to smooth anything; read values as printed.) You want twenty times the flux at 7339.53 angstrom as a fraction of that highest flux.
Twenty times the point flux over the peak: 18.8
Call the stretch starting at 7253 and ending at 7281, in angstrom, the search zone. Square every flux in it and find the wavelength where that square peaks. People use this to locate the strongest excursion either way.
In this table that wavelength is 7273.92 angstrom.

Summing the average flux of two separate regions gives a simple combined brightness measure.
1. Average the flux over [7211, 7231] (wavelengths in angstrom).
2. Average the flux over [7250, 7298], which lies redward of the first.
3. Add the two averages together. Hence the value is 28.1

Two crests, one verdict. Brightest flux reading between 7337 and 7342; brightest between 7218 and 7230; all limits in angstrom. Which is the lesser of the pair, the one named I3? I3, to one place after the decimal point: 14.3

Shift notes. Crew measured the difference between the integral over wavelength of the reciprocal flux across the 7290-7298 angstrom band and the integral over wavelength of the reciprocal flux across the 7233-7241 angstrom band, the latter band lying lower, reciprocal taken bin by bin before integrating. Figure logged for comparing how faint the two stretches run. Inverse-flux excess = 0.01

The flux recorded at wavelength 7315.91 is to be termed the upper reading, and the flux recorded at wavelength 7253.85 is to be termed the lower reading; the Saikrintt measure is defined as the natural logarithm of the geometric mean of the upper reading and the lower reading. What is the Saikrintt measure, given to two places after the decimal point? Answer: 2.66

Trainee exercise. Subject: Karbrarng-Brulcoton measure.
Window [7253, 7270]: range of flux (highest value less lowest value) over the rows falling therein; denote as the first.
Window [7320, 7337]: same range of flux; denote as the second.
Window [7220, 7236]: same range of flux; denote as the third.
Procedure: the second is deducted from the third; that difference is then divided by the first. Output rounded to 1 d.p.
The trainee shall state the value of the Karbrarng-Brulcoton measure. -1.0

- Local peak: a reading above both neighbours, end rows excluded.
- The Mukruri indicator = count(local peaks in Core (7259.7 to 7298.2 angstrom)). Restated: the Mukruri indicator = 7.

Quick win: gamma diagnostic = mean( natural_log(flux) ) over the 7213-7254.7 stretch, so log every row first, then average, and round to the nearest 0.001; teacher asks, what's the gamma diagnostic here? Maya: 2.648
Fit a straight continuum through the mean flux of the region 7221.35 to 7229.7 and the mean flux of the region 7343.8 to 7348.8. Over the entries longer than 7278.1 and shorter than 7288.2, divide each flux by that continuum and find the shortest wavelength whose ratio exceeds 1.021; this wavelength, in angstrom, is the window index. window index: 7280.62 angstrom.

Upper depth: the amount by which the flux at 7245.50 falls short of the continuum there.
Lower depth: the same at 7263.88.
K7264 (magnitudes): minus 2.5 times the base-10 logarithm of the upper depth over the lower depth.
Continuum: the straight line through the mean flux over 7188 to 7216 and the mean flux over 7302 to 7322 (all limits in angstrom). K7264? -0.9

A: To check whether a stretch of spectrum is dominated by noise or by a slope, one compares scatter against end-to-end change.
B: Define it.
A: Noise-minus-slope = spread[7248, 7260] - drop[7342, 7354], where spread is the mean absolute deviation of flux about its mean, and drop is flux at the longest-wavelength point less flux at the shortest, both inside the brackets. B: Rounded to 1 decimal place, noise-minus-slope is 0.4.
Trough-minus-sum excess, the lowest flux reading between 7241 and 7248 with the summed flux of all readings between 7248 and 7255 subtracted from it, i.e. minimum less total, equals -43.80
